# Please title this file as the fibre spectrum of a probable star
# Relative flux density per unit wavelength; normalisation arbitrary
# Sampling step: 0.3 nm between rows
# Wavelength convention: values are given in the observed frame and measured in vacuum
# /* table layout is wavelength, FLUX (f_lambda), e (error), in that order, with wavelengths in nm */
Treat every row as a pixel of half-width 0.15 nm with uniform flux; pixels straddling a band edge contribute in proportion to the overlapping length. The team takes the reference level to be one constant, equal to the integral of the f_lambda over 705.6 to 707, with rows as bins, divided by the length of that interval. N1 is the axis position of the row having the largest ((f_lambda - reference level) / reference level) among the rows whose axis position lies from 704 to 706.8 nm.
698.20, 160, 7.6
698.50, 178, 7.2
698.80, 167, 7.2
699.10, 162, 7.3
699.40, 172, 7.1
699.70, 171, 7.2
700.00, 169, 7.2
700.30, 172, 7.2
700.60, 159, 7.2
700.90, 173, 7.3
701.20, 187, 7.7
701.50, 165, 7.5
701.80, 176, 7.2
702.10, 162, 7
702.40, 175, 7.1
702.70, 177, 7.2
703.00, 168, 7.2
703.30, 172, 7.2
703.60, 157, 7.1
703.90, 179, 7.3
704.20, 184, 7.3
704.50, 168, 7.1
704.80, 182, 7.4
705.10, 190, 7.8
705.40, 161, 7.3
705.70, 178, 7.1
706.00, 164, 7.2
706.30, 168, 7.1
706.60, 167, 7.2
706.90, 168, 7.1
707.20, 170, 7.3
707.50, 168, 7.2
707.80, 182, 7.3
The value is 705.10 nm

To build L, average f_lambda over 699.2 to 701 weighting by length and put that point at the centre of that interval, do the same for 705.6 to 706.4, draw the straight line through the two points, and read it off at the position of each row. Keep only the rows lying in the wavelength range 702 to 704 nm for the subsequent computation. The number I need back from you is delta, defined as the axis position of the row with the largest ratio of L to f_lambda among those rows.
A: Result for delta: 703.60 nm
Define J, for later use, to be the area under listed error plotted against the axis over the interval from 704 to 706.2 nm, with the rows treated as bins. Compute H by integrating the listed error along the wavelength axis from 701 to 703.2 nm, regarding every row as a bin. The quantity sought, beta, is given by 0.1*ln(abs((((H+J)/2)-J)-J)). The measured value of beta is 0.278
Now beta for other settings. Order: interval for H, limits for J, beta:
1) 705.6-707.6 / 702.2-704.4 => 0.281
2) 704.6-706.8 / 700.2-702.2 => 0.263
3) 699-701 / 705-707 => 0.268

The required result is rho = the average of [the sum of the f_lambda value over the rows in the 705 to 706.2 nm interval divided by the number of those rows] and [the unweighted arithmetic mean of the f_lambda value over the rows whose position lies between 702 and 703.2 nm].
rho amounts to 171.9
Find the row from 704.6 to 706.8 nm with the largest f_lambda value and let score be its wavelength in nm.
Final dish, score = 705.10 nm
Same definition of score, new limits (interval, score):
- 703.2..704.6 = 704.20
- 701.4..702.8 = 702.70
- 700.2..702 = 701.20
